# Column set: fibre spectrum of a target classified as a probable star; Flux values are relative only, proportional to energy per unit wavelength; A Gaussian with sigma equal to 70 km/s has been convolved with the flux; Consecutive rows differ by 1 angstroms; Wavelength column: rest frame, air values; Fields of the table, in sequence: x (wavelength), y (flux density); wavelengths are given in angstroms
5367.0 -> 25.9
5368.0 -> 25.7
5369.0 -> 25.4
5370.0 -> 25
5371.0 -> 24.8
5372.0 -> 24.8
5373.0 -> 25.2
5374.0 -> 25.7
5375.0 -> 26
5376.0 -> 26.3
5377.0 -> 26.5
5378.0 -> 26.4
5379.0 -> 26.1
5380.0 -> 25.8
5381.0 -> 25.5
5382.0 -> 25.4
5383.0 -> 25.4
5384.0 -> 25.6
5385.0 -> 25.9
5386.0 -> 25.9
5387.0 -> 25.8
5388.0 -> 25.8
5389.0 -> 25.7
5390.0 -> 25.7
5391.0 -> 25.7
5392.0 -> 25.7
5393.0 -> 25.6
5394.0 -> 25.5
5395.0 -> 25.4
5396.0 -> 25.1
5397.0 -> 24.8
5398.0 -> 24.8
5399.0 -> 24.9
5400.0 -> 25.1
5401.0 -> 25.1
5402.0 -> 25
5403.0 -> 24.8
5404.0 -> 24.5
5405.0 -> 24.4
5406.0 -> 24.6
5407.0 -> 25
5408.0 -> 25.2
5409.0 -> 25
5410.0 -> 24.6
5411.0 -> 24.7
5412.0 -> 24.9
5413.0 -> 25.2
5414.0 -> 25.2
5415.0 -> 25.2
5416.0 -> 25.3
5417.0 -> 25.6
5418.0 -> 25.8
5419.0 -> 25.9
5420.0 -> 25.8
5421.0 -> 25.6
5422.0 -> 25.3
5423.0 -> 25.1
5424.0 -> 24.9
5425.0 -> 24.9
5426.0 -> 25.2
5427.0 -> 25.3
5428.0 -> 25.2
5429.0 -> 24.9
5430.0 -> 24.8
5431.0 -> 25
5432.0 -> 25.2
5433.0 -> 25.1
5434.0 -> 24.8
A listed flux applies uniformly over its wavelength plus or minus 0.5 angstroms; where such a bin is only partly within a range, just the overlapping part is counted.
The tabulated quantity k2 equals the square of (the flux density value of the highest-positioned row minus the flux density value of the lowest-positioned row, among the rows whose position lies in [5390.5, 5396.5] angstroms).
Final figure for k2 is 0.4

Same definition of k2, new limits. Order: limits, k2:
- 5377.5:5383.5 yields 1.0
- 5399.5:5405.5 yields 0.5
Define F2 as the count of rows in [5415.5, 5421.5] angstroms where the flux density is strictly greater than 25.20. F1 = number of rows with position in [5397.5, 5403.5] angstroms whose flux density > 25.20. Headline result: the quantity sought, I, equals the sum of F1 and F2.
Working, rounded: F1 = 0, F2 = 6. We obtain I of 6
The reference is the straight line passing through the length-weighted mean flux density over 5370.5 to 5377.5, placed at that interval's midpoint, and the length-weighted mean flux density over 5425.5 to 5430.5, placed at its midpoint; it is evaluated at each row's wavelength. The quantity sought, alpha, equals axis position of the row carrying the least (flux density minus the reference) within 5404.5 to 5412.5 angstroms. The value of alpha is 5405.0 angstroms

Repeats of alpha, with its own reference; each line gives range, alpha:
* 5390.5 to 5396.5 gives 5396.0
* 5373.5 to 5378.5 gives 5374.0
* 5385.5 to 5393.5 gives 5393.0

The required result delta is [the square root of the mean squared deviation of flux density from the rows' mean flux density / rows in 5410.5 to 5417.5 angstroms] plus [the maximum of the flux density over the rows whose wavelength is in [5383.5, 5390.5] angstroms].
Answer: 26.2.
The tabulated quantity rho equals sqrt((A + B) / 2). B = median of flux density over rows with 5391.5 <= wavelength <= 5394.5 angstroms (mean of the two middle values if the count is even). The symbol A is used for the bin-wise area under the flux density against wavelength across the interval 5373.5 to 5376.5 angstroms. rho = 7.20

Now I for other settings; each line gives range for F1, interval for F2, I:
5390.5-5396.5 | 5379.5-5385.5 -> 11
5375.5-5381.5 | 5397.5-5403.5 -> 6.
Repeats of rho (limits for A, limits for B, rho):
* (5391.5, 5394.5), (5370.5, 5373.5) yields 7.13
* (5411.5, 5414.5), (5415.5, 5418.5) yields 7.10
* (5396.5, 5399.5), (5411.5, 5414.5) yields 7.06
